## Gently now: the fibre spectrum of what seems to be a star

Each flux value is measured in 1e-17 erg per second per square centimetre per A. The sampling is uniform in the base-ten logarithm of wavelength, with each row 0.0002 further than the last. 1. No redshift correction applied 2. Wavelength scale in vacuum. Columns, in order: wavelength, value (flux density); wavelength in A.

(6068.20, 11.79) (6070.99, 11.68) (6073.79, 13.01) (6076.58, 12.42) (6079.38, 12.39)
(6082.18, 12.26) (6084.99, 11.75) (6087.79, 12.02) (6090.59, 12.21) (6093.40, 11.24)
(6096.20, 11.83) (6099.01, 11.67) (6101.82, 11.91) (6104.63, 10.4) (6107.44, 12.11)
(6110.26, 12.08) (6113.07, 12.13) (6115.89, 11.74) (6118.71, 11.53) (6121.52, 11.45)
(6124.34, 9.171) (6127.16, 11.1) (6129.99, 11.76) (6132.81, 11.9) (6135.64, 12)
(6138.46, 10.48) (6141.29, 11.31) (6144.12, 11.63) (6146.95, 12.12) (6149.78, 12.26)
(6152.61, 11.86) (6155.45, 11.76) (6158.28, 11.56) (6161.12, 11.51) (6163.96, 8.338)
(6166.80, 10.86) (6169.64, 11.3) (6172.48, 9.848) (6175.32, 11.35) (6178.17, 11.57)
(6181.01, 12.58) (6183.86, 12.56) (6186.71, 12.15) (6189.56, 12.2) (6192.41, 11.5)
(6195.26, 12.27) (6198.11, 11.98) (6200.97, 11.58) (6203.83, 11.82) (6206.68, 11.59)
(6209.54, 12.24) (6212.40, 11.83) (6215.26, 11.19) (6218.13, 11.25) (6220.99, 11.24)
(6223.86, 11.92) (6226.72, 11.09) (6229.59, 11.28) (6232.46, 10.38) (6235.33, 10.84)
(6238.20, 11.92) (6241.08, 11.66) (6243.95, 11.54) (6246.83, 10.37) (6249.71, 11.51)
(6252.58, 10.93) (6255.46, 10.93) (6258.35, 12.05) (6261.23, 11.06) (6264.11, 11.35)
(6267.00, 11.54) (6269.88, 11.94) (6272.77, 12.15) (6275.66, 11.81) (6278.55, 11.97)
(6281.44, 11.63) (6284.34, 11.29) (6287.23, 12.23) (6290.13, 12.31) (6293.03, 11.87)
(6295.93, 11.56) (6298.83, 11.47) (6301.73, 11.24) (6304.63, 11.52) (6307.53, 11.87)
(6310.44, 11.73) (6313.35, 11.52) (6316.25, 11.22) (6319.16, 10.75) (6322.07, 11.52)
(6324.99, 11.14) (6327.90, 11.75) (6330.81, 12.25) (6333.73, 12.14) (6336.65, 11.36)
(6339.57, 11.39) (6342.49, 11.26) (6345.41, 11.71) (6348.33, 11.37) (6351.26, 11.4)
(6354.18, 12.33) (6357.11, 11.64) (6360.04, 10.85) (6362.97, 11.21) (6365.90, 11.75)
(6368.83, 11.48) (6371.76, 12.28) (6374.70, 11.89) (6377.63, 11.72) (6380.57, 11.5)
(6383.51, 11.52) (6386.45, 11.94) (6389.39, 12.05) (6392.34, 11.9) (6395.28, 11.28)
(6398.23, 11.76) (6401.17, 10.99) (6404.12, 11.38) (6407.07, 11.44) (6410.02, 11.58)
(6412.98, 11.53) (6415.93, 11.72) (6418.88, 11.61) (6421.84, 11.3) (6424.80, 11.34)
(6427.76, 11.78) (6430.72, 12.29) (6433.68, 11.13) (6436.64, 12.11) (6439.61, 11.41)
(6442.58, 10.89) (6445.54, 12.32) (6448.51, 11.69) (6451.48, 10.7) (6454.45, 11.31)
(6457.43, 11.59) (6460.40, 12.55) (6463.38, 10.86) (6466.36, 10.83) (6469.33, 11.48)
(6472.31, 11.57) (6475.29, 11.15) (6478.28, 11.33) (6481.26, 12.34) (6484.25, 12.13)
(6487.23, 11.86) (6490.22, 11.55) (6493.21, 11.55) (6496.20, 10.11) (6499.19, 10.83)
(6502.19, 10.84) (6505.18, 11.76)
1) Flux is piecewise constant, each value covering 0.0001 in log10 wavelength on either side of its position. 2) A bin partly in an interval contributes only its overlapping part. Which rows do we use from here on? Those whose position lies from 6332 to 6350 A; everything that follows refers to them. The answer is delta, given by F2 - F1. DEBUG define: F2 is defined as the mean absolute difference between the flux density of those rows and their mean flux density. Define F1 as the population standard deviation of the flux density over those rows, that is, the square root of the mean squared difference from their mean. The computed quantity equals -0.045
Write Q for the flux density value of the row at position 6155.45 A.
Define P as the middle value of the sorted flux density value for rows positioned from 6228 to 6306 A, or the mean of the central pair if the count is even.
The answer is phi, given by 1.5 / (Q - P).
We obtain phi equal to 7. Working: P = 11.5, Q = 11.76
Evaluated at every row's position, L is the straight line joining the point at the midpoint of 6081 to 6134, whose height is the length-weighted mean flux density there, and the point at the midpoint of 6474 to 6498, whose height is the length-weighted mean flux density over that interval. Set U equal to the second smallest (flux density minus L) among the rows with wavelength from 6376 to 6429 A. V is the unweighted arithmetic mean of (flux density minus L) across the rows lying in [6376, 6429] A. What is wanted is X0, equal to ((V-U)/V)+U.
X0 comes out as 5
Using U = -0.24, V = 0.058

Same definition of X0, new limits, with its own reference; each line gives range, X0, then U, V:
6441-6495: 18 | -0.67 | 0.038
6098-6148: -11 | -1.19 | -0.112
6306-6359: 10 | -0.40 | 0.042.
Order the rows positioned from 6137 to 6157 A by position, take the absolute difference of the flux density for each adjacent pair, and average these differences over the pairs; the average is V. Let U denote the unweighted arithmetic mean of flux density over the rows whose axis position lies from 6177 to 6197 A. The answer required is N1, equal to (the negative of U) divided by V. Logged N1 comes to -32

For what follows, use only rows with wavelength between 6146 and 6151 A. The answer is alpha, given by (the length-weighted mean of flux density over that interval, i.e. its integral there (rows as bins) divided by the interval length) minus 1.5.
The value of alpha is 10.7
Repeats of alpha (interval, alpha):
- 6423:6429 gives 10.0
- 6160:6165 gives 8.4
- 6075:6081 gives 10.9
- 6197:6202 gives 10.3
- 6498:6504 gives 9.4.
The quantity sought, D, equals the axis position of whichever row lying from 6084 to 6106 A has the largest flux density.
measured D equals 6090.59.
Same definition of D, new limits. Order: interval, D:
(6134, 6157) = 6149.78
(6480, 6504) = 6481.26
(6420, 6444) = 6430.72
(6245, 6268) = 6258.35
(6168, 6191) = 6181.01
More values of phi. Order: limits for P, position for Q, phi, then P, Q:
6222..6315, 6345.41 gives 9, 11.5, 11.71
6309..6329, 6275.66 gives 5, 11.5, 11.81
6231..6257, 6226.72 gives 9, 10.9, 11.09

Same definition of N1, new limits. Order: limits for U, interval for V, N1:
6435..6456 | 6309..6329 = -25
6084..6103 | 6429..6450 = -13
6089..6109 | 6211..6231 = -29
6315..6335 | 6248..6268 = -22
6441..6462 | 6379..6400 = -39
